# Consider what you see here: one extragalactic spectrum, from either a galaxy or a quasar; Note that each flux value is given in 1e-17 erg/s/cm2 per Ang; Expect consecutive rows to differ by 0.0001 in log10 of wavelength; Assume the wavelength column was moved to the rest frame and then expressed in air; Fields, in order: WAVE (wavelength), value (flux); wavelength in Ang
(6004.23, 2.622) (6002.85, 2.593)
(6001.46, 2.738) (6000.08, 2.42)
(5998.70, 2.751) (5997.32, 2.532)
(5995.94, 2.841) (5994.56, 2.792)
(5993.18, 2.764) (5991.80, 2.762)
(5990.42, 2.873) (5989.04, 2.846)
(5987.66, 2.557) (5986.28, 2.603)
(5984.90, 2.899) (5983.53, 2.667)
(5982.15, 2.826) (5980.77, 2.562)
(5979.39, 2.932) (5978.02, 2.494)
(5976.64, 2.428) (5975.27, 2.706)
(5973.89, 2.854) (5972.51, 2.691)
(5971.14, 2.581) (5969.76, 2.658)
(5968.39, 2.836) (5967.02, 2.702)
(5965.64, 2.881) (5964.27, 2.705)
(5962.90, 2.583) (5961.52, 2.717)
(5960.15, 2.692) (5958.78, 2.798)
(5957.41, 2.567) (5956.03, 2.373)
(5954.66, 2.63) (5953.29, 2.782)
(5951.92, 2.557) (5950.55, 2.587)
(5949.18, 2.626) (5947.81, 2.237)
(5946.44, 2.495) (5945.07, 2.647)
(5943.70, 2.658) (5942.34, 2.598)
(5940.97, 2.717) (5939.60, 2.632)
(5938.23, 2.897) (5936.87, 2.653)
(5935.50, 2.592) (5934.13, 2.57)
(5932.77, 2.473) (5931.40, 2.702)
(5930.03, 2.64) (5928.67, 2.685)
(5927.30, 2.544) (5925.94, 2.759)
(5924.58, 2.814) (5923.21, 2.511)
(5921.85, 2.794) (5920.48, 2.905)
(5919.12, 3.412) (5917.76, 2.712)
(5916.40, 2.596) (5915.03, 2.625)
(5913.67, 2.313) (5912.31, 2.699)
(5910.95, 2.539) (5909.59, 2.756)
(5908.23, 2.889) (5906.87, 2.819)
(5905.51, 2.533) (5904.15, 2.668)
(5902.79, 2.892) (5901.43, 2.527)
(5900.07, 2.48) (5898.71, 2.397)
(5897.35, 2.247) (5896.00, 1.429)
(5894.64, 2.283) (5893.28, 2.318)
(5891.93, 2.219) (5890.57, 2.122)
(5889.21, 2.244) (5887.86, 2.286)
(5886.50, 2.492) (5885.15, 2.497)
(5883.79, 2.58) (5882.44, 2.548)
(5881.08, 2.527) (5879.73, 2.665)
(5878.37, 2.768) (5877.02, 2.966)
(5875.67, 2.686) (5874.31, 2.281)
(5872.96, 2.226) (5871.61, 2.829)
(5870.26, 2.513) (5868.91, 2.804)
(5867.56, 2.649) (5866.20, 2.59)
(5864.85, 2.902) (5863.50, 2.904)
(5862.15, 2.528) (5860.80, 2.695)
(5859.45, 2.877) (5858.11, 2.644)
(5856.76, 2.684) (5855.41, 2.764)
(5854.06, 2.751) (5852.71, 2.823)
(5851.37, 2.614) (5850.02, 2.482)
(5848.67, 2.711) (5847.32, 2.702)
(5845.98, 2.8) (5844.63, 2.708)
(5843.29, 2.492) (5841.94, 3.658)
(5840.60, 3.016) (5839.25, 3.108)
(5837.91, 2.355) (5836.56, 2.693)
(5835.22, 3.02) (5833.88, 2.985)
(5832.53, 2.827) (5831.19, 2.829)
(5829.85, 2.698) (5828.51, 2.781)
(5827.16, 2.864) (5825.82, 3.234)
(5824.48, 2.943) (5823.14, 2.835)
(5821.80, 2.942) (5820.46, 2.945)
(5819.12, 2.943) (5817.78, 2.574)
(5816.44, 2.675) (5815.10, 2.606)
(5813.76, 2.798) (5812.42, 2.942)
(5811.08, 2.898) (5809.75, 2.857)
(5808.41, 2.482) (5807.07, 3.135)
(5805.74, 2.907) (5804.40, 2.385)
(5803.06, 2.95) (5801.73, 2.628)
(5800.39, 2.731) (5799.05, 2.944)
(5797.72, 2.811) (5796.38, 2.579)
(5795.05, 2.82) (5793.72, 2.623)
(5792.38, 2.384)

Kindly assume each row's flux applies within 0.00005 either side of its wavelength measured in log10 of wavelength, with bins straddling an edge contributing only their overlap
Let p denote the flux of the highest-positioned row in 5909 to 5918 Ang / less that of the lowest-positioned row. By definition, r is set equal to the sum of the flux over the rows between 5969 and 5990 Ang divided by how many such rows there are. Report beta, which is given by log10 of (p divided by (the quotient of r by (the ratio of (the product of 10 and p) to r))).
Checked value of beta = -2.6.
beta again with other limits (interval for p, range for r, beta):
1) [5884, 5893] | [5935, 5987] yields -1.0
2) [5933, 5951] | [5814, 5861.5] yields -3.4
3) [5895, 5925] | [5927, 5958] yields 0.5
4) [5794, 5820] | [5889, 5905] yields -1.6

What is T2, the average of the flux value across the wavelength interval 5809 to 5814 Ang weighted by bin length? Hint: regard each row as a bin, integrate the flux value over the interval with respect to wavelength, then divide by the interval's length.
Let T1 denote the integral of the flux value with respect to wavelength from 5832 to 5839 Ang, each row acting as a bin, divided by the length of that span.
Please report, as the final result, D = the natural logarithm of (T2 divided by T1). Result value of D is 0.03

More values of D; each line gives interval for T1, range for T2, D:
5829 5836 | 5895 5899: -0.36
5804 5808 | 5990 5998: -0.02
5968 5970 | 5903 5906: -0.04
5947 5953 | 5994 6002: 0.06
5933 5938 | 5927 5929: -0.01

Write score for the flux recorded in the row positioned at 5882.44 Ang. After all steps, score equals 2.548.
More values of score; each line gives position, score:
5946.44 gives 2.495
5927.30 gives 2.544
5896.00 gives 1.429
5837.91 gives 2.355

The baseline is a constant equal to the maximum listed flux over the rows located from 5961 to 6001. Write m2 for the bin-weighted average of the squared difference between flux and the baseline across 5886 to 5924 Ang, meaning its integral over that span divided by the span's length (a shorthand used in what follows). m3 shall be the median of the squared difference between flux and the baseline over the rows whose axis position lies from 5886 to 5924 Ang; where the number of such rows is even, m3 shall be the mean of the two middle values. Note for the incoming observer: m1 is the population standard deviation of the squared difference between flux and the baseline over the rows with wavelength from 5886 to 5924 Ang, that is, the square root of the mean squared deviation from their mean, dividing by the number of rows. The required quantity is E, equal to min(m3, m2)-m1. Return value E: -0.250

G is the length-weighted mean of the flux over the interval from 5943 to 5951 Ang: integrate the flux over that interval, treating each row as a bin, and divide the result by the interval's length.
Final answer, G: 2.54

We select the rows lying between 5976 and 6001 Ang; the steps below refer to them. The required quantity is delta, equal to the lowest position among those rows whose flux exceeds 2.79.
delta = 5979.39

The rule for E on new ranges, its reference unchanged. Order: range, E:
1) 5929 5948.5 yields -0.025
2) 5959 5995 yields -0.012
